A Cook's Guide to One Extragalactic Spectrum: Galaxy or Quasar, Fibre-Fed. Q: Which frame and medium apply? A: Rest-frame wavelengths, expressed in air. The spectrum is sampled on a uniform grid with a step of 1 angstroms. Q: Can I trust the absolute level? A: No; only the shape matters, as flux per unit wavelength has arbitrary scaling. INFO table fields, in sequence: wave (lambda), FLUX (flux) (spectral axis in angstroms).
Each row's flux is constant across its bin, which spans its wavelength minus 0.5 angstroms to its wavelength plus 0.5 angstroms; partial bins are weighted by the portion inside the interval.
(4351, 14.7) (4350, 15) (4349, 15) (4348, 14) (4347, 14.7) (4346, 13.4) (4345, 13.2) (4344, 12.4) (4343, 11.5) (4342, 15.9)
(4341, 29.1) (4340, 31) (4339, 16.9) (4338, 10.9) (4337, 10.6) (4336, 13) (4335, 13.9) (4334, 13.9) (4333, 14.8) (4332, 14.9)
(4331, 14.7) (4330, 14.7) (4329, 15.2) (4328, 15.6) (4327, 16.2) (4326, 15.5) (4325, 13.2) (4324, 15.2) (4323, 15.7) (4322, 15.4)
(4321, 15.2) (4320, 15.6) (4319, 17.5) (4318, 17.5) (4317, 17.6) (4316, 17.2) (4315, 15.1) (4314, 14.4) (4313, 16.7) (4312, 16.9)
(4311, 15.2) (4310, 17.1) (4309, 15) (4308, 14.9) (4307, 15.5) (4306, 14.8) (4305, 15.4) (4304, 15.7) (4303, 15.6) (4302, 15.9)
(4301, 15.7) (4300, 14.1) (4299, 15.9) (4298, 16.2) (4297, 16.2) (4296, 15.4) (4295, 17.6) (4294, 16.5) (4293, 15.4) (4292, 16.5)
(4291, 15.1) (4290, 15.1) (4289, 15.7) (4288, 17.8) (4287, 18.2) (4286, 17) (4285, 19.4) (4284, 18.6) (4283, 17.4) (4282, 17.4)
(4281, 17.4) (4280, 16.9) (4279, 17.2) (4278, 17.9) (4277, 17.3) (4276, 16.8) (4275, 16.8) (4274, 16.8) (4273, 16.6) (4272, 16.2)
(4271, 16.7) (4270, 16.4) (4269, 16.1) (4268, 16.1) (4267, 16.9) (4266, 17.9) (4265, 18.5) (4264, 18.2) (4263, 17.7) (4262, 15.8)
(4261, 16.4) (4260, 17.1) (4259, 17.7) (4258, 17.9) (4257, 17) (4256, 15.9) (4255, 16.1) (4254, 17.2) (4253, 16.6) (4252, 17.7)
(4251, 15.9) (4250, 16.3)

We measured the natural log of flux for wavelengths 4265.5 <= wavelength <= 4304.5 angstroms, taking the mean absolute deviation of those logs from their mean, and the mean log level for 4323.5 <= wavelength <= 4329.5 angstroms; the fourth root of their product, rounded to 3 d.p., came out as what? 0.606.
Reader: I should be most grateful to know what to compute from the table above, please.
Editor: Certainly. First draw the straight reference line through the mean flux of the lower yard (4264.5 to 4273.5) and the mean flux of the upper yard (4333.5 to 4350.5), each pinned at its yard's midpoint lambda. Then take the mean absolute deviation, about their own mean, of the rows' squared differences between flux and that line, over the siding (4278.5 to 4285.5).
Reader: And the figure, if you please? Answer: 2.3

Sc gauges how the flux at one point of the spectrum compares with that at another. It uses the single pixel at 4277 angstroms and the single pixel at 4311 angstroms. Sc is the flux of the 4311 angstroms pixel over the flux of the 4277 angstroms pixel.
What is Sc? 0.88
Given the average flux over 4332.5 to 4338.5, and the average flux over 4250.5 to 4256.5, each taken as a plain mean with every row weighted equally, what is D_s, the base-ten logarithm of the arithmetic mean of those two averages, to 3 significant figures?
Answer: 1.17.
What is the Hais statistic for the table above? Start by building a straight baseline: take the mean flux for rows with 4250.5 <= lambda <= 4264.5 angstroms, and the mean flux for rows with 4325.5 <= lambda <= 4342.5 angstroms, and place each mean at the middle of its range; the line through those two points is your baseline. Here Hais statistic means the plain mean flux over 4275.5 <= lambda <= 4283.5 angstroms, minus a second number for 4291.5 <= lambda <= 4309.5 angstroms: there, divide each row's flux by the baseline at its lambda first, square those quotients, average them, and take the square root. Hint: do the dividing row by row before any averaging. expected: 16.3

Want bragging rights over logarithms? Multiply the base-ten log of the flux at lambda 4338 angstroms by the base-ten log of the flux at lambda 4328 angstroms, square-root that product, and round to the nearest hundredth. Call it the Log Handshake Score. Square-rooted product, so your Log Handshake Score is 1.11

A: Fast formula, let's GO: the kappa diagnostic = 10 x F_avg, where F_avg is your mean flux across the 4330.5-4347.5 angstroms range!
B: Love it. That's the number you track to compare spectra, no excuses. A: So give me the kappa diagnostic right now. 156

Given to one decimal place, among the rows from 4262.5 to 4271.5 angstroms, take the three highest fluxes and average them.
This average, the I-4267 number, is 18.2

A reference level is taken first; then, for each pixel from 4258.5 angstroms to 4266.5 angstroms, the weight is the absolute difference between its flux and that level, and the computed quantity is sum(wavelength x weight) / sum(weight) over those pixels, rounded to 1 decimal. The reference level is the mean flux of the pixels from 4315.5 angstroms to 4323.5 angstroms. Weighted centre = 4263.3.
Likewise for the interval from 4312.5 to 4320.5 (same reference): 4316.4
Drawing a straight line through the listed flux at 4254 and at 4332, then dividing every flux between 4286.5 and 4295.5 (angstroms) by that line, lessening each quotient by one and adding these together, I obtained 0.2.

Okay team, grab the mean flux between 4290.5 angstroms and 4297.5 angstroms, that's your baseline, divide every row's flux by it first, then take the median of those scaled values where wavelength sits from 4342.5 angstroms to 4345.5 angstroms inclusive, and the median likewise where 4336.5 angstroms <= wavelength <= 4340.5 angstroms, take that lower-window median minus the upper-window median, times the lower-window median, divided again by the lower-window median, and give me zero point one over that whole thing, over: 1.1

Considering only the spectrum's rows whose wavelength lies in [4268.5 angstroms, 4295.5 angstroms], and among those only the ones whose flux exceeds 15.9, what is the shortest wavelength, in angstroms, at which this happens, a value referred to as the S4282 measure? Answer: 4269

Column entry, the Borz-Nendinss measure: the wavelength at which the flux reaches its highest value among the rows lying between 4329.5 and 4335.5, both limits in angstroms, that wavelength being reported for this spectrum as 4332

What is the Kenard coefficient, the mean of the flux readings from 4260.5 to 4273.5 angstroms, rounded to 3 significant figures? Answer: 16.9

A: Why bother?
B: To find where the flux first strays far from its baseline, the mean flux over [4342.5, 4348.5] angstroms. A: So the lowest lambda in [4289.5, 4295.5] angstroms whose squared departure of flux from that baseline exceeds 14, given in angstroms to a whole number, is 4295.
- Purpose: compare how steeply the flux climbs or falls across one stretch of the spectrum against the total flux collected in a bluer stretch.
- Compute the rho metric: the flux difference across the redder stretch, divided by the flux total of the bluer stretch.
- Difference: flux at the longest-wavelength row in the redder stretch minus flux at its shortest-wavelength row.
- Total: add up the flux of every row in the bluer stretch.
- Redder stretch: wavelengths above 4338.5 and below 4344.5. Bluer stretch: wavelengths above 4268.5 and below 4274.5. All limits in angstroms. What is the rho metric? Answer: -0.046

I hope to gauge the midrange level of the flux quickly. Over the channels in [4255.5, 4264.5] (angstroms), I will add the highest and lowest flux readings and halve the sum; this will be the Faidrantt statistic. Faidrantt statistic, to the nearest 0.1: 17.0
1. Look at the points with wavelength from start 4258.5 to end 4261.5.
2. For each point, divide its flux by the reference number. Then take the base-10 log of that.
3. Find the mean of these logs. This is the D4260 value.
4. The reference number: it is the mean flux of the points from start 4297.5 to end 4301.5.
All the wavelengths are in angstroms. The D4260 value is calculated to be 0.042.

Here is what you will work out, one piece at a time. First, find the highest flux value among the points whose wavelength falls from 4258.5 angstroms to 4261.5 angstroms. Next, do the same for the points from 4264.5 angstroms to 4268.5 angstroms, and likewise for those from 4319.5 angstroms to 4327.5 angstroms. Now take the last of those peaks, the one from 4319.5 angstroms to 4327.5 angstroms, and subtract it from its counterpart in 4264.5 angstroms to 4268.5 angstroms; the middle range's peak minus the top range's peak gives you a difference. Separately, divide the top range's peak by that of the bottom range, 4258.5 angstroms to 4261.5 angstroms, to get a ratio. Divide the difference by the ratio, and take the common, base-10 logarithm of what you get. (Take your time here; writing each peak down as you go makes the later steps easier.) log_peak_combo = 0.40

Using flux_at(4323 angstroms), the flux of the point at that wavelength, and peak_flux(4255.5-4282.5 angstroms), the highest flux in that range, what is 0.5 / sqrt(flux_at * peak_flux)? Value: 0.0293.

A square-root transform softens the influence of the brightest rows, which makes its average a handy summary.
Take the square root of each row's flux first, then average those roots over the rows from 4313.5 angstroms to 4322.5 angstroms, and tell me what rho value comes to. 4.02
